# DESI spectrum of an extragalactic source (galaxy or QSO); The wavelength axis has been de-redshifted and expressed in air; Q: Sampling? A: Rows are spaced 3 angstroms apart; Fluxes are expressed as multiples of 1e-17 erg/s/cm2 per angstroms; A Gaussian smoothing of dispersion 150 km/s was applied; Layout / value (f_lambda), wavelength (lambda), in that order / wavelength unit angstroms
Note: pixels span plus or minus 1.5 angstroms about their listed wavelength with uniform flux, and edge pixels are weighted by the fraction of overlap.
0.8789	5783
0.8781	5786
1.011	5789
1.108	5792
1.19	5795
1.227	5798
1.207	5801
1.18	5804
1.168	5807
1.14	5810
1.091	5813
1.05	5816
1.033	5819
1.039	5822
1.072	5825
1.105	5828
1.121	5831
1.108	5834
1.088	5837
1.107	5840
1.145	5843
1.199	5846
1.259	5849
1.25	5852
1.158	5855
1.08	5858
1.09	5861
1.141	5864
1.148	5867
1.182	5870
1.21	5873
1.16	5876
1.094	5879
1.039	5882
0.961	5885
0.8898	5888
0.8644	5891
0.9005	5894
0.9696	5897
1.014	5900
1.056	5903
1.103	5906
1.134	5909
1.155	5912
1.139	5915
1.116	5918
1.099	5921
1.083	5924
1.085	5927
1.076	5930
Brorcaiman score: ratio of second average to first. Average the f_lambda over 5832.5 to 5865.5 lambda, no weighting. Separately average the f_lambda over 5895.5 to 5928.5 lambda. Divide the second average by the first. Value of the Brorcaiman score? 0.95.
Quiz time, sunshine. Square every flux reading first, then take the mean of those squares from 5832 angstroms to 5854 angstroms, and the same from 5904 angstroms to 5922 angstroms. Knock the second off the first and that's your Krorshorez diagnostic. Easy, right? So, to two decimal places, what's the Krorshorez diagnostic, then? 0.10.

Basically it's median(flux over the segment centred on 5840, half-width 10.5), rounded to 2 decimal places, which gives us 1.12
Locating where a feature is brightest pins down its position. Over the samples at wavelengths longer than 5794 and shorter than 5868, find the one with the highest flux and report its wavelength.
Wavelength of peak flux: 5849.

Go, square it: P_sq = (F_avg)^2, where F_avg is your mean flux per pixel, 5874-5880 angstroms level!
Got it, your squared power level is 1.3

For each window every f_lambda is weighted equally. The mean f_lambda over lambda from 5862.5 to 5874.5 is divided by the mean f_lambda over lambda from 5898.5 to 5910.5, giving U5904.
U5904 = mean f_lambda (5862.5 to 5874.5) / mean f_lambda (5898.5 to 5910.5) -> 1.09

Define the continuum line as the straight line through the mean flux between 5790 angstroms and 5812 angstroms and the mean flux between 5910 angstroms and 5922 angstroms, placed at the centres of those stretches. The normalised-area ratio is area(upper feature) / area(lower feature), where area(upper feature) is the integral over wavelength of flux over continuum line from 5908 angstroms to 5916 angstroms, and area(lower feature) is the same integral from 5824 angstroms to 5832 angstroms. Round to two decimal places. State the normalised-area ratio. 1.07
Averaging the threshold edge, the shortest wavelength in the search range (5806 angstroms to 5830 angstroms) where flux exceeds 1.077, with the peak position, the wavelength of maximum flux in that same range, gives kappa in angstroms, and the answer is 5807.0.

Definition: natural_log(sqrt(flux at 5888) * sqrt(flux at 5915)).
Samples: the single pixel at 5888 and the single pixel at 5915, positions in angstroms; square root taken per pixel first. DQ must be 0.01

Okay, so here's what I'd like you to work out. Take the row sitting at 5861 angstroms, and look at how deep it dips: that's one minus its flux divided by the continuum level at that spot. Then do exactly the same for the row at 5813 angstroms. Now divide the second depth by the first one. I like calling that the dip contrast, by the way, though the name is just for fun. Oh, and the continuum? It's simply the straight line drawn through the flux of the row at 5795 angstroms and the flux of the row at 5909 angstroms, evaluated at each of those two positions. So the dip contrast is 1.31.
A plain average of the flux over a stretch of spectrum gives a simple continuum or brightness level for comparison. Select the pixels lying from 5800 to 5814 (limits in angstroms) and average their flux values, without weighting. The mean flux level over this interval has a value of 1.16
